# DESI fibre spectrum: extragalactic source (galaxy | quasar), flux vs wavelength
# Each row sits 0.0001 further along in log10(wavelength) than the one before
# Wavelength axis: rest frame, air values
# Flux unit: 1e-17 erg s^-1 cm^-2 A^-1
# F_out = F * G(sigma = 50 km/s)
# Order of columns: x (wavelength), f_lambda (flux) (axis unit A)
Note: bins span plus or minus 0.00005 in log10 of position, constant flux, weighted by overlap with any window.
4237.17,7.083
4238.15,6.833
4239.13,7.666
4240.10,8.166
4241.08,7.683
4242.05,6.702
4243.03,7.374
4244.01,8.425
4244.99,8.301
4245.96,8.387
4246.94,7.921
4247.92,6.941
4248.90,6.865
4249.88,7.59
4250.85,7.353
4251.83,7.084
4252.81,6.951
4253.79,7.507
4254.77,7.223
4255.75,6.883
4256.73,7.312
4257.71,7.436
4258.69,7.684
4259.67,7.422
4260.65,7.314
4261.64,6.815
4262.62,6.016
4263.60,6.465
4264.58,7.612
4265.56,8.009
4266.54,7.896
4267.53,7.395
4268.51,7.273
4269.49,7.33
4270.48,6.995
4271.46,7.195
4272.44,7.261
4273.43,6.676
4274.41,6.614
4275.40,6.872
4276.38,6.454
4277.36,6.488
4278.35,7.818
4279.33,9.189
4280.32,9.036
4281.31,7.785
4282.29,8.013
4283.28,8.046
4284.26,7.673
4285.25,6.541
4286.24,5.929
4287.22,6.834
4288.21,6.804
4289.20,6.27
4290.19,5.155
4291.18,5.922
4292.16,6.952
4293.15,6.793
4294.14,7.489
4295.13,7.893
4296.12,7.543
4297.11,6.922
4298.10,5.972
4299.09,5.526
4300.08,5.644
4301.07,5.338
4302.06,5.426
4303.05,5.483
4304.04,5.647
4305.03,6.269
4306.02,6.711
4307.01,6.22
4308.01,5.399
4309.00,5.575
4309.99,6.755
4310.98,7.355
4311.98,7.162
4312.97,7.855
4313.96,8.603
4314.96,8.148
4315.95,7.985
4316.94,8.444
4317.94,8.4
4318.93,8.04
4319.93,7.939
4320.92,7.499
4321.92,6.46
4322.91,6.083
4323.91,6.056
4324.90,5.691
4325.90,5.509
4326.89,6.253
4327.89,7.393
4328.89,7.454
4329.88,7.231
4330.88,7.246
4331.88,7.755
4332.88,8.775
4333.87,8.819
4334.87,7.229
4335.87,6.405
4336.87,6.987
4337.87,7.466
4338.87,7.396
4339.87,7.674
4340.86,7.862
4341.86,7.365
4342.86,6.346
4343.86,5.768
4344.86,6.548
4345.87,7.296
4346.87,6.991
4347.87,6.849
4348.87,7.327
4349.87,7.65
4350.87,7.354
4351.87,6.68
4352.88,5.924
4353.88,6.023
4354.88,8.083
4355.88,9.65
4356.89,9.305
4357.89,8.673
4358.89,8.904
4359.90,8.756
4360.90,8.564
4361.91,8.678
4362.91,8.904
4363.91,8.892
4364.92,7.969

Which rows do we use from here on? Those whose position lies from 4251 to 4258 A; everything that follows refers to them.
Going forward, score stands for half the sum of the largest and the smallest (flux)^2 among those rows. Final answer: 51.9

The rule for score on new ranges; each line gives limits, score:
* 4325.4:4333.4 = 53.7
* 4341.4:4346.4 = 43.8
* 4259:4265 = 47.1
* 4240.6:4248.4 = 57.9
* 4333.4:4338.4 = 59.4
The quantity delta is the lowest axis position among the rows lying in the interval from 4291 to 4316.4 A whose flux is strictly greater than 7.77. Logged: 4295.13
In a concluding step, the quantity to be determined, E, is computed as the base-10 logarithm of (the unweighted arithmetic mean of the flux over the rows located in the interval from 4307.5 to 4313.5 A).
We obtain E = 0.83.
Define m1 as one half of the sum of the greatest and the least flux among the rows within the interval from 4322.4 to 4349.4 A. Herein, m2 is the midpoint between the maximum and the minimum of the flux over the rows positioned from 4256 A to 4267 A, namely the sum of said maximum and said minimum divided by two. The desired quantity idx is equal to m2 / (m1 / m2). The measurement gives 6.9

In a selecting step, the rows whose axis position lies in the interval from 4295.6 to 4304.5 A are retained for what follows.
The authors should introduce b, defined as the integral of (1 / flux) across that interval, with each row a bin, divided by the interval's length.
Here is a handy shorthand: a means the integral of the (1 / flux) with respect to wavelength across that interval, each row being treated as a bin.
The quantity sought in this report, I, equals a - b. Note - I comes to 1.35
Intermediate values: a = 1.52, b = 0.170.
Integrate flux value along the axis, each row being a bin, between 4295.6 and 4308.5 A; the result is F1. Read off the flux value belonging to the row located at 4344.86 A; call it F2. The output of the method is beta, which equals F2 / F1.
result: 0.084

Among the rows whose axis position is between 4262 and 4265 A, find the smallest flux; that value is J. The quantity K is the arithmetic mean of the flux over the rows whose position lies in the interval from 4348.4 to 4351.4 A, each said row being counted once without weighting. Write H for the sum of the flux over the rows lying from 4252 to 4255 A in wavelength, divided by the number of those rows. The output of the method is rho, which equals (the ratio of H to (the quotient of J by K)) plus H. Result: 16.2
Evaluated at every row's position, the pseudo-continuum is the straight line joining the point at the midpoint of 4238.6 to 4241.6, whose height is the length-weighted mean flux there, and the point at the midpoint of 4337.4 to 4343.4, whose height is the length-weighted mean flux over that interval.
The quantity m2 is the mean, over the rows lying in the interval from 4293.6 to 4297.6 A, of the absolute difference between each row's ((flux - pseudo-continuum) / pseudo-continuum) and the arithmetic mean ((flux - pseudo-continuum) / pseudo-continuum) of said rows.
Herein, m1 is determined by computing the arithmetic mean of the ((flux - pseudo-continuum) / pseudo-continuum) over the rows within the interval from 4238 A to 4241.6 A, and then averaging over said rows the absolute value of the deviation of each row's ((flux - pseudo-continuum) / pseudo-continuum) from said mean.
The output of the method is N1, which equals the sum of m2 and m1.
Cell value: 0.084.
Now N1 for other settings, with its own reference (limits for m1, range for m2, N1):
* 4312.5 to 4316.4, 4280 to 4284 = 0.083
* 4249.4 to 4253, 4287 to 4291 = 0.101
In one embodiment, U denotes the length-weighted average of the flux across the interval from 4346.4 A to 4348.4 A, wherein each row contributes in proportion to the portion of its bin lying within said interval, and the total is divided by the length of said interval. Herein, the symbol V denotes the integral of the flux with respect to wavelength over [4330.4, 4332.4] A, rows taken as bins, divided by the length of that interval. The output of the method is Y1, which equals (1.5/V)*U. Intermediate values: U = 6.93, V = 7.50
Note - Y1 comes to 1.39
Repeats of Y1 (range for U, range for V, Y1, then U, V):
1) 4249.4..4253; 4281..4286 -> 1.45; 7.28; 7.52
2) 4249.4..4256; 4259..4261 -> 1.47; 7.25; 7.41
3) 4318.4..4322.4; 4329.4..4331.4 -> 1.56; 7.50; 7.22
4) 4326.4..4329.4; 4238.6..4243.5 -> 1.40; 7.04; 7.52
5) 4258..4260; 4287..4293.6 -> 1.78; 7.56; 6.37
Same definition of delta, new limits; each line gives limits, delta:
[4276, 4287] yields 4278.35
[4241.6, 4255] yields 4244.01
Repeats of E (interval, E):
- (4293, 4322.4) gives 0.84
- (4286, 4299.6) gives 0.82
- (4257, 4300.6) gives 0.85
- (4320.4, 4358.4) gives 0.86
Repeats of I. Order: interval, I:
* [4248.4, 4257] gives 1.06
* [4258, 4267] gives 1.11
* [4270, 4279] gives 1.15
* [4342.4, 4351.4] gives 1.17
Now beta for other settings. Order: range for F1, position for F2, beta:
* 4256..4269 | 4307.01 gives 0.066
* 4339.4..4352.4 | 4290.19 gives 0.056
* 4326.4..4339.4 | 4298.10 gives 0.062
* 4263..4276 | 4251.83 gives 0.076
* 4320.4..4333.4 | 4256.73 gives 0.082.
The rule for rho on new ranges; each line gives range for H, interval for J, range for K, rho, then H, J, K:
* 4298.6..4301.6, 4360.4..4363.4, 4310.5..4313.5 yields 10.3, 5.5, 8.564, 7.5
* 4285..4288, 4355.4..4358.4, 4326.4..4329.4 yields 11.7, 6.4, 8.673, 7.0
